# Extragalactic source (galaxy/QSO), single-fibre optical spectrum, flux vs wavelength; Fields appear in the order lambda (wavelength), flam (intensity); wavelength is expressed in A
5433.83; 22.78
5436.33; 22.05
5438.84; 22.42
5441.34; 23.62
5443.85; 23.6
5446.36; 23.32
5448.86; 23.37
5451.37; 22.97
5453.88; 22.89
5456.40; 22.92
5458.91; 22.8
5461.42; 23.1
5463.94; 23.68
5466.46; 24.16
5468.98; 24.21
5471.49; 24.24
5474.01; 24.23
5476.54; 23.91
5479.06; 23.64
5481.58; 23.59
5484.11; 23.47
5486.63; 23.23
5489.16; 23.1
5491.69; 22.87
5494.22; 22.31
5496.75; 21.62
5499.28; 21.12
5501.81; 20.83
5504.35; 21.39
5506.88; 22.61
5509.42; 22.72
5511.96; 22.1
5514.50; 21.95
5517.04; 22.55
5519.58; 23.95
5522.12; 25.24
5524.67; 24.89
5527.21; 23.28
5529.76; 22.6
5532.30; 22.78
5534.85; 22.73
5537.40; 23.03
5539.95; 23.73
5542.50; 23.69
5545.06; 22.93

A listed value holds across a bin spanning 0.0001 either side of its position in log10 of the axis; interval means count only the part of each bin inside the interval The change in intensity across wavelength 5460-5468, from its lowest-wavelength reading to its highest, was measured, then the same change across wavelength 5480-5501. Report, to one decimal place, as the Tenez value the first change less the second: 3.5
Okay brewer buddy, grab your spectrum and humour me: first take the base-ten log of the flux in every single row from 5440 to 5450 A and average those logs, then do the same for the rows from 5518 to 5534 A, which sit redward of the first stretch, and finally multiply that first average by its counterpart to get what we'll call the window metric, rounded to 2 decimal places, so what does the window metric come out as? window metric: 1.89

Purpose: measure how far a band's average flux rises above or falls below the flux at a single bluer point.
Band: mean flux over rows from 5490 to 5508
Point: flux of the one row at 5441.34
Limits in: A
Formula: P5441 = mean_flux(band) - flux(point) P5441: -1.8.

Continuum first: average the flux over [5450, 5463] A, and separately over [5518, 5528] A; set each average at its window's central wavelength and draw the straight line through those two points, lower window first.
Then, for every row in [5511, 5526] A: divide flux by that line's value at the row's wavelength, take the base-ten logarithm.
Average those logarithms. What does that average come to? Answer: -0.015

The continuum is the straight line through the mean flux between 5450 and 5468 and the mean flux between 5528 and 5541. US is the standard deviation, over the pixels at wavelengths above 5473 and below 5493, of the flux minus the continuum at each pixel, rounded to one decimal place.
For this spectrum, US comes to 0.4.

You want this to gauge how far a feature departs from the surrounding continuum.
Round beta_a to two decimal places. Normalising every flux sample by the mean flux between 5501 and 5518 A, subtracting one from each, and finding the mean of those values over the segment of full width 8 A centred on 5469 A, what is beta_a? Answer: 0.10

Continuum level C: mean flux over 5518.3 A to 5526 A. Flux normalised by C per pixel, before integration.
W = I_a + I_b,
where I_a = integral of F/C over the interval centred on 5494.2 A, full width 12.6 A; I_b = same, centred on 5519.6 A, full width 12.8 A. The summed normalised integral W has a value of 23.6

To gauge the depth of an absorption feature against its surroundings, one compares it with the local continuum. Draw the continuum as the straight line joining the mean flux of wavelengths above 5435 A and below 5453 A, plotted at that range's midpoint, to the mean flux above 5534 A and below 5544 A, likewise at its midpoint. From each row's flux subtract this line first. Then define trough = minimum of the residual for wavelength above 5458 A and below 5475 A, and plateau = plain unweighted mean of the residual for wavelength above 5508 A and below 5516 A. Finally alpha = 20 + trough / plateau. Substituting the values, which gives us 20.30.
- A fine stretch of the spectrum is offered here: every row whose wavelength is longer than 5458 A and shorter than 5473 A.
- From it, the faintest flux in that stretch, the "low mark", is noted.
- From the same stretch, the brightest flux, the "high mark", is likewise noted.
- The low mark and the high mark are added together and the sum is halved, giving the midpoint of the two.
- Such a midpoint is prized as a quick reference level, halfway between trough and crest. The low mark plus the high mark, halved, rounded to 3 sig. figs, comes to 23.5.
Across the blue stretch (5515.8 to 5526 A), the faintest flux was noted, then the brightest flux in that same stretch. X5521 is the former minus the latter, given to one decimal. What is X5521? -2.7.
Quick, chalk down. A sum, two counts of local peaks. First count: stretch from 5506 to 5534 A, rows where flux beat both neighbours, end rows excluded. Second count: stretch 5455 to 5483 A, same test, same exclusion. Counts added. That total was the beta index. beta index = 3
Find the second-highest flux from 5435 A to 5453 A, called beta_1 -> 23.6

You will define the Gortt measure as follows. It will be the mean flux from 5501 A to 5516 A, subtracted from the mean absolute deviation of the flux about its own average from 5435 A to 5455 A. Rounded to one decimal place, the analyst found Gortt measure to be -21.5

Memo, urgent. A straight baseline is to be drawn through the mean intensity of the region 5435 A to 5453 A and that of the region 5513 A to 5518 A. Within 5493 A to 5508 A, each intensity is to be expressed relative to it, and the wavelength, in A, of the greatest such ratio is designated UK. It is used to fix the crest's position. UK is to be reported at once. 5506.88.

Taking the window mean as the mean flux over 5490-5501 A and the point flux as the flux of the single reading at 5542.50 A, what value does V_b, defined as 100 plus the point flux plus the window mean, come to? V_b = 146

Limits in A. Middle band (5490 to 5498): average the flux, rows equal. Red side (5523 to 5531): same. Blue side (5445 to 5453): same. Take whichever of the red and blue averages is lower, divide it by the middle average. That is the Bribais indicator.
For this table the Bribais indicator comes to 1.04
